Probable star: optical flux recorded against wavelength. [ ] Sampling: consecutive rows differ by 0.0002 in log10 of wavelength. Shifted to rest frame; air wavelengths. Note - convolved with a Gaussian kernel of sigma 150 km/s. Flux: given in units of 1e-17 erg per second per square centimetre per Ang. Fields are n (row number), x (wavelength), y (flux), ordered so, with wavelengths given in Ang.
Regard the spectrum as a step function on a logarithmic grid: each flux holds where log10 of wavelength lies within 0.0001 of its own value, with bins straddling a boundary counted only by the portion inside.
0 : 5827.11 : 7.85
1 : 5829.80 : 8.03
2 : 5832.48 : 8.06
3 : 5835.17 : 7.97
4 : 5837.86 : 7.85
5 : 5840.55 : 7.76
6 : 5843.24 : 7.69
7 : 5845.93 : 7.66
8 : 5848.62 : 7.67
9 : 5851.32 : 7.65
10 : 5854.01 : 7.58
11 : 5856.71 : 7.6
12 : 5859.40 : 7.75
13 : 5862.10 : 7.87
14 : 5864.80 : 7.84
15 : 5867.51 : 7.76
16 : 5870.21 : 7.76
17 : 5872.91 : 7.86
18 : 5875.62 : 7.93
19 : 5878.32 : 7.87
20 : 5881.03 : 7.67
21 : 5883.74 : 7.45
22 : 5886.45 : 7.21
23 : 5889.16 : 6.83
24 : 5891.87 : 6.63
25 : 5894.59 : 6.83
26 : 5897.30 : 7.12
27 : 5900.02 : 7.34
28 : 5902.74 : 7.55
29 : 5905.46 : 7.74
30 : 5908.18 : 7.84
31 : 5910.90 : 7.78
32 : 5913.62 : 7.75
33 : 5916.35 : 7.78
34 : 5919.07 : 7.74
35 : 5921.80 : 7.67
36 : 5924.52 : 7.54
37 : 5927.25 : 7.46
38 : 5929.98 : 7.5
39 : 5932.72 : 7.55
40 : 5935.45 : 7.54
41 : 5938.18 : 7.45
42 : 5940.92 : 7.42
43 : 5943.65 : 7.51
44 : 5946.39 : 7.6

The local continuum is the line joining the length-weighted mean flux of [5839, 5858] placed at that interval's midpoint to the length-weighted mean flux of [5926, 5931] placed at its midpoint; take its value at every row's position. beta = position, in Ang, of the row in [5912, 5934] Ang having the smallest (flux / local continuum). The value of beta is 5927.25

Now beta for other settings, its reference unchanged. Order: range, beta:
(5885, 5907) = 5891.87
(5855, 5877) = 5856.71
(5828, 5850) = 5845.93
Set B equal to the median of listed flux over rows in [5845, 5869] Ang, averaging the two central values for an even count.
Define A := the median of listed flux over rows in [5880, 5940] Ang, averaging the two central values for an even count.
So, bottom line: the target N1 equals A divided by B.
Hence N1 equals 0.98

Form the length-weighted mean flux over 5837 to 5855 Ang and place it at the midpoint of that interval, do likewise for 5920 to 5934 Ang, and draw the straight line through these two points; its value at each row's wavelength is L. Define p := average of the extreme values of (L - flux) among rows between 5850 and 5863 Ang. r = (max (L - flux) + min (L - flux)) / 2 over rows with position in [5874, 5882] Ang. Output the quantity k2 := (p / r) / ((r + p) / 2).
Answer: -3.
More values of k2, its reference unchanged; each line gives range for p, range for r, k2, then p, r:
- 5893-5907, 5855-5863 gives -39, 0.3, -0.07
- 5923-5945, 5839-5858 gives 64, 0.0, 0.02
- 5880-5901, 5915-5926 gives -25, 0.5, -0.10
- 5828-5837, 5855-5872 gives -25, -0.3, -0.07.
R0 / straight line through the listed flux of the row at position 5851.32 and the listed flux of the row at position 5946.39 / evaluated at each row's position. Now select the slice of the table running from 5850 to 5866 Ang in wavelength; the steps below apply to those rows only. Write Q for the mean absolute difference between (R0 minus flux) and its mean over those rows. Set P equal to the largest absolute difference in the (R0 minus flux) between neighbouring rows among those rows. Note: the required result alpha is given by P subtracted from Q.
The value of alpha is -0.04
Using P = 0.15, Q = 0.107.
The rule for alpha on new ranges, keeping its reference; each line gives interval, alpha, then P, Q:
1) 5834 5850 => -0.02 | 0.12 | 0.094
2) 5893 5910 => 0.02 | 0.29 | 0.309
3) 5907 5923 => -0.03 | 0.07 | 0.038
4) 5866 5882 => -0.12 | 0.20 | 0.079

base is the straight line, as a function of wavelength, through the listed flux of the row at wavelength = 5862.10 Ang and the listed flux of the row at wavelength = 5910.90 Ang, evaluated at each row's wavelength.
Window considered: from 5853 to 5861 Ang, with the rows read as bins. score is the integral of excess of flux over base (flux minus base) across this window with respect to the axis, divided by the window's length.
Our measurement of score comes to -0.23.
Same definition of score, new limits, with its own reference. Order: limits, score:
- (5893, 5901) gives -0.73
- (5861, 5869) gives -0.04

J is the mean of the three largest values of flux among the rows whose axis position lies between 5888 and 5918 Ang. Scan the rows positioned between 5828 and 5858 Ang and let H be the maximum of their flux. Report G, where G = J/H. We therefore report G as 0.97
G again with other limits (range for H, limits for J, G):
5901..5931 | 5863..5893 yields 1.01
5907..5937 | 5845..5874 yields 1.00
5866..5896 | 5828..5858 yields 1.01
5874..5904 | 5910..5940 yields 0.98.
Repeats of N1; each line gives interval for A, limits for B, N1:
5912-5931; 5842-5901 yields 1.00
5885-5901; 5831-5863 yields 0.90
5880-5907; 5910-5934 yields 0.95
